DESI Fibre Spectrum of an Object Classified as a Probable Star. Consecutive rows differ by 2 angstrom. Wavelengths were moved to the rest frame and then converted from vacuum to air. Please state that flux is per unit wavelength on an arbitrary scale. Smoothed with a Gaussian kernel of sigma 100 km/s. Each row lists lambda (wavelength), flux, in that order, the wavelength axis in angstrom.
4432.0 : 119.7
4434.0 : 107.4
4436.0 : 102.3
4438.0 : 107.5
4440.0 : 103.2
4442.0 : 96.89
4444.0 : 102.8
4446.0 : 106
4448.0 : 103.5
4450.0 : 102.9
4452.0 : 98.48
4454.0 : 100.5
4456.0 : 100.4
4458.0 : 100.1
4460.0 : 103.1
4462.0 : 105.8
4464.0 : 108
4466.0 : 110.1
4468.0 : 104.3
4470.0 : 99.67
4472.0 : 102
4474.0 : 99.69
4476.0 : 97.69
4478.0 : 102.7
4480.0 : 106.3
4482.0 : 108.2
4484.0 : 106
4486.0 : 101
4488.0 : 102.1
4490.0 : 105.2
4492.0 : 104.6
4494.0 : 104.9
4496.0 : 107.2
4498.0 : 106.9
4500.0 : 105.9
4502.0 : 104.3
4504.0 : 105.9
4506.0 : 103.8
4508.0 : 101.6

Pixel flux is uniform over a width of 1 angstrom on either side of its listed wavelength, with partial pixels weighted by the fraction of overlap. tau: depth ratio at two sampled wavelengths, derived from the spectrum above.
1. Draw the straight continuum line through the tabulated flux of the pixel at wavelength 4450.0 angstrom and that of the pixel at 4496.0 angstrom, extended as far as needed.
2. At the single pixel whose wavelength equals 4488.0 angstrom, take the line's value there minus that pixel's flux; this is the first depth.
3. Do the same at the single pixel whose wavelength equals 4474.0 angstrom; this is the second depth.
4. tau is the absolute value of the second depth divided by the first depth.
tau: 1.3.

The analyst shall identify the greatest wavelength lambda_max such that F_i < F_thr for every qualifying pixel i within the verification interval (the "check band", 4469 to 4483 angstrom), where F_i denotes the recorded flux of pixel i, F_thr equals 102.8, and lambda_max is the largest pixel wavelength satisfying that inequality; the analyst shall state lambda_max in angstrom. 4478.0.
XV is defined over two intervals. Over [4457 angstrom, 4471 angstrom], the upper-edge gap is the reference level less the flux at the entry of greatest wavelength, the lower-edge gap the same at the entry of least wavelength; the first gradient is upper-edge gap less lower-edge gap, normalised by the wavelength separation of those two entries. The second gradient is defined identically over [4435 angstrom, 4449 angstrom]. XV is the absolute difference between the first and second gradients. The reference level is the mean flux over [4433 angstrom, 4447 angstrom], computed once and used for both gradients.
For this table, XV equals 0.14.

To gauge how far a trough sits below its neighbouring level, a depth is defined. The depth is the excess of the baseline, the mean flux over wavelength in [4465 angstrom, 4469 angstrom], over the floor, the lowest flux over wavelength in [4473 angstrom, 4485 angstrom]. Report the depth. 10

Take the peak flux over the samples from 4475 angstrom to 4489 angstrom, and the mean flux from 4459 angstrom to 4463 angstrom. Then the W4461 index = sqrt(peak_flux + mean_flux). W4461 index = 14.6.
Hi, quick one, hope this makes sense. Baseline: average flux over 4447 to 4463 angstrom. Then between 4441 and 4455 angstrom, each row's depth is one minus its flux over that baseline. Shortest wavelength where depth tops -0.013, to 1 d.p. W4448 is 4442.0 angstrom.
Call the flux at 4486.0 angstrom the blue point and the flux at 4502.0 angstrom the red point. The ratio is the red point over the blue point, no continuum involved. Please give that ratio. 1.03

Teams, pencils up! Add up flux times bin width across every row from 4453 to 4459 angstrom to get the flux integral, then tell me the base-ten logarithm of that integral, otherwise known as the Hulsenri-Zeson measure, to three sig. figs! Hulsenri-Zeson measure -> 2.78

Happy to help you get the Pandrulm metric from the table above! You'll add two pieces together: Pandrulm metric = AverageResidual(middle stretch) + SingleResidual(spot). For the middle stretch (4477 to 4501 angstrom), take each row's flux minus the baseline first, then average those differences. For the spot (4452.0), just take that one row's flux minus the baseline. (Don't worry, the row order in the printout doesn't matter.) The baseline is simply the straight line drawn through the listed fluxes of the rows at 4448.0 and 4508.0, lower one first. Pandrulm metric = -2.0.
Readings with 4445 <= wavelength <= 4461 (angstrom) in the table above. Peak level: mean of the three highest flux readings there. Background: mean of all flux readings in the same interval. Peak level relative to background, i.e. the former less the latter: 2.3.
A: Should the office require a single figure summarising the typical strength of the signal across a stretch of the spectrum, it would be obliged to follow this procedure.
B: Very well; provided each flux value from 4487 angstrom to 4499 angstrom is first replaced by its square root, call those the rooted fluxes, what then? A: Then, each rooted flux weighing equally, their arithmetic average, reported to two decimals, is 10.25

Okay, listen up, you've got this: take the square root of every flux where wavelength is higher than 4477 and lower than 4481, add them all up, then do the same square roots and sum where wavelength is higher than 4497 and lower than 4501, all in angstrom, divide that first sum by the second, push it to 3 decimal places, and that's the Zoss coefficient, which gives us 0.991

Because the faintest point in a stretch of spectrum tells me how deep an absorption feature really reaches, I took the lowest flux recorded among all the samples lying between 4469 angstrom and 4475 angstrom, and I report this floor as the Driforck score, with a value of 99.67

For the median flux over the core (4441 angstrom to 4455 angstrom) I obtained 103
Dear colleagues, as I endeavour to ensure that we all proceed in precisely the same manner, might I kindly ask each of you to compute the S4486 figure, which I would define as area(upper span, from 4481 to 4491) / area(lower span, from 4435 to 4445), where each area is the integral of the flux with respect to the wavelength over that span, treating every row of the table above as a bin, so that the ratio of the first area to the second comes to 1.02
